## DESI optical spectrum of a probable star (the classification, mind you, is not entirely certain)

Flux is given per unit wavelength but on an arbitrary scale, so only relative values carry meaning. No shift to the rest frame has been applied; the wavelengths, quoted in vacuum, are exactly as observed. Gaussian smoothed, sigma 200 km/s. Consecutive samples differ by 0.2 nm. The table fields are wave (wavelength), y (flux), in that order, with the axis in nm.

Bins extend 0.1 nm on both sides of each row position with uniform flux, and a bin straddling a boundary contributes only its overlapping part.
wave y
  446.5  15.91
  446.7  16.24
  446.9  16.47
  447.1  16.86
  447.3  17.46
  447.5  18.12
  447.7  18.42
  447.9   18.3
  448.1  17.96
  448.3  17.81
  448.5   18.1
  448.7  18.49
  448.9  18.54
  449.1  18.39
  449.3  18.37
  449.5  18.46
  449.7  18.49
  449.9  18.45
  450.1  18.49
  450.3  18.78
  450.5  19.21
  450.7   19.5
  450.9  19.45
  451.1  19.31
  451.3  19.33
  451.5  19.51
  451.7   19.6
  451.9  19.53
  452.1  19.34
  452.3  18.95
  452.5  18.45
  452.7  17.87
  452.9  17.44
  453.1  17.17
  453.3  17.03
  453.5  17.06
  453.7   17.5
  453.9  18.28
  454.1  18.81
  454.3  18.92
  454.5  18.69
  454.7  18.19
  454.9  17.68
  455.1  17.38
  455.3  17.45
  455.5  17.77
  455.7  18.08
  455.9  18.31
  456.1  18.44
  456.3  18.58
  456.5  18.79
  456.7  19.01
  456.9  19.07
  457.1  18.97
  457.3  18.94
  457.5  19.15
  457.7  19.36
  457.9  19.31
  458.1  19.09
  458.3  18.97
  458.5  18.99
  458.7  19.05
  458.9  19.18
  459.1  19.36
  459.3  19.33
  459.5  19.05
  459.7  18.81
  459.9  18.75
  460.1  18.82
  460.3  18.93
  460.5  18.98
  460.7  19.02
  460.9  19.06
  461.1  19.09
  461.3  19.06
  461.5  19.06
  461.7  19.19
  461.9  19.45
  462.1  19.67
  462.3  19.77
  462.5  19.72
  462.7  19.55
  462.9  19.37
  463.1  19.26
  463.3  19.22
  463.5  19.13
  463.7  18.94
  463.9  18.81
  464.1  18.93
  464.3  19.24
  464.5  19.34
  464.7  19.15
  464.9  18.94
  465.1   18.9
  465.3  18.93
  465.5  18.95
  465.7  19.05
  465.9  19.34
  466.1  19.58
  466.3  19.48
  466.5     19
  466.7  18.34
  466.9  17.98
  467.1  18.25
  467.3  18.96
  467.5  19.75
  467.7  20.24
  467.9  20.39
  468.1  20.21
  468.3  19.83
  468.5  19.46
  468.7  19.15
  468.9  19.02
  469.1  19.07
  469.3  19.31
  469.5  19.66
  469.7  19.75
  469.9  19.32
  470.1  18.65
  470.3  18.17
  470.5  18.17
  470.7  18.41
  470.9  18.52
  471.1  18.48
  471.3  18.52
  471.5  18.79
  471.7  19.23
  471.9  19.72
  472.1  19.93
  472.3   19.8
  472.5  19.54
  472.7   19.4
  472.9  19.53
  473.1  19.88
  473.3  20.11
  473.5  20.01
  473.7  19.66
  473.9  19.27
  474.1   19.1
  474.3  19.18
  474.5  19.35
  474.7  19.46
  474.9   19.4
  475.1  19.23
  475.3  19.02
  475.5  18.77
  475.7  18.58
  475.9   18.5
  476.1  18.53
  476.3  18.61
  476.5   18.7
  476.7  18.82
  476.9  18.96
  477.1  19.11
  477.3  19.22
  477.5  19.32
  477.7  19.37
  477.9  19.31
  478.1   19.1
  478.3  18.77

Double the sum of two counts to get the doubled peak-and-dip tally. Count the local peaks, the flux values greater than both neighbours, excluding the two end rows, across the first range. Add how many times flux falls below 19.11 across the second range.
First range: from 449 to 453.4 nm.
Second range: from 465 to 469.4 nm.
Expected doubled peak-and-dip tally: 28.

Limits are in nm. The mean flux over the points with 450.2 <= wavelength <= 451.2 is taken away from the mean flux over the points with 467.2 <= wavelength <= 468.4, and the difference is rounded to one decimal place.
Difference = 0.6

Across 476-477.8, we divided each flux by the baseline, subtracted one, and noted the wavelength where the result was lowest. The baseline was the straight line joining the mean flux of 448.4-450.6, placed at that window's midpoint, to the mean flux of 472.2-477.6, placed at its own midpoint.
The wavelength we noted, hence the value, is 476.1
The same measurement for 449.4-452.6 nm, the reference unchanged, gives 452.5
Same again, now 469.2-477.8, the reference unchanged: 470.5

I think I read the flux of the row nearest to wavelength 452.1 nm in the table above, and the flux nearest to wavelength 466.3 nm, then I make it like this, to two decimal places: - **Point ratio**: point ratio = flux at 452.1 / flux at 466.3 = 0.99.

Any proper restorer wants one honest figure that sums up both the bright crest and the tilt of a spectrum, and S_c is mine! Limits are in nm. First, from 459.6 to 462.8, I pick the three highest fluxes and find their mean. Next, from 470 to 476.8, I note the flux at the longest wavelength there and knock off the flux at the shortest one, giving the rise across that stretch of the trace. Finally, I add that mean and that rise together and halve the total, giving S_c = 9.9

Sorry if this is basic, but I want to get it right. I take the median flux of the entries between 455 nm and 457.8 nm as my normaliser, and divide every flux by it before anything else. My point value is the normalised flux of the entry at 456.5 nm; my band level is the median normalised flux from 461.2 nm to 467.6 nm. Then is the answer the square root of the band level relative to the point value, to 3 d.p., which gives 1.009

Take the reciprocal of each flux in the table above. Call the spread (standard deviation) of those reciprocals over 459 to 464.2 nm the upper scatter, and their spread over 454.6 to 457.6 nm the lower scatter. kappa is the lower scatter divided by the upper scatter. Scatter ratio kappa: 2.3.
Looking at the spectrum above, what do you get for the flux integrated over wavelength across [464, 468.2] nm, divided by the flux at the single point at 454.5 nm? 4.31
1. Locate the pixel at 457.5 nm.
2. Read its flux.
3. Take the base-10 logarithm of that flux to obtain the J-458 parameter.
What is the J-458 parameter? 1.28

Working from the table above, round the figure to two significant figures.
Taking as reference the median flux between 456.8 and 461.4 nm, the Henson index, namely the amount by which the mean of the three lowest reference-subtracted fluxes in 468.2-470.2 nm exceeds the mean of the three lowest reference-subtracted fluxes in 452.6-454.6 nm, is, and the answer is 1.8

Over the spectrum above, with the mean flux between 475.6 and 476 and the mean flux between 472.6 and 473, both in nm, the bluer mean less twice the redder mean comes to -17.6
